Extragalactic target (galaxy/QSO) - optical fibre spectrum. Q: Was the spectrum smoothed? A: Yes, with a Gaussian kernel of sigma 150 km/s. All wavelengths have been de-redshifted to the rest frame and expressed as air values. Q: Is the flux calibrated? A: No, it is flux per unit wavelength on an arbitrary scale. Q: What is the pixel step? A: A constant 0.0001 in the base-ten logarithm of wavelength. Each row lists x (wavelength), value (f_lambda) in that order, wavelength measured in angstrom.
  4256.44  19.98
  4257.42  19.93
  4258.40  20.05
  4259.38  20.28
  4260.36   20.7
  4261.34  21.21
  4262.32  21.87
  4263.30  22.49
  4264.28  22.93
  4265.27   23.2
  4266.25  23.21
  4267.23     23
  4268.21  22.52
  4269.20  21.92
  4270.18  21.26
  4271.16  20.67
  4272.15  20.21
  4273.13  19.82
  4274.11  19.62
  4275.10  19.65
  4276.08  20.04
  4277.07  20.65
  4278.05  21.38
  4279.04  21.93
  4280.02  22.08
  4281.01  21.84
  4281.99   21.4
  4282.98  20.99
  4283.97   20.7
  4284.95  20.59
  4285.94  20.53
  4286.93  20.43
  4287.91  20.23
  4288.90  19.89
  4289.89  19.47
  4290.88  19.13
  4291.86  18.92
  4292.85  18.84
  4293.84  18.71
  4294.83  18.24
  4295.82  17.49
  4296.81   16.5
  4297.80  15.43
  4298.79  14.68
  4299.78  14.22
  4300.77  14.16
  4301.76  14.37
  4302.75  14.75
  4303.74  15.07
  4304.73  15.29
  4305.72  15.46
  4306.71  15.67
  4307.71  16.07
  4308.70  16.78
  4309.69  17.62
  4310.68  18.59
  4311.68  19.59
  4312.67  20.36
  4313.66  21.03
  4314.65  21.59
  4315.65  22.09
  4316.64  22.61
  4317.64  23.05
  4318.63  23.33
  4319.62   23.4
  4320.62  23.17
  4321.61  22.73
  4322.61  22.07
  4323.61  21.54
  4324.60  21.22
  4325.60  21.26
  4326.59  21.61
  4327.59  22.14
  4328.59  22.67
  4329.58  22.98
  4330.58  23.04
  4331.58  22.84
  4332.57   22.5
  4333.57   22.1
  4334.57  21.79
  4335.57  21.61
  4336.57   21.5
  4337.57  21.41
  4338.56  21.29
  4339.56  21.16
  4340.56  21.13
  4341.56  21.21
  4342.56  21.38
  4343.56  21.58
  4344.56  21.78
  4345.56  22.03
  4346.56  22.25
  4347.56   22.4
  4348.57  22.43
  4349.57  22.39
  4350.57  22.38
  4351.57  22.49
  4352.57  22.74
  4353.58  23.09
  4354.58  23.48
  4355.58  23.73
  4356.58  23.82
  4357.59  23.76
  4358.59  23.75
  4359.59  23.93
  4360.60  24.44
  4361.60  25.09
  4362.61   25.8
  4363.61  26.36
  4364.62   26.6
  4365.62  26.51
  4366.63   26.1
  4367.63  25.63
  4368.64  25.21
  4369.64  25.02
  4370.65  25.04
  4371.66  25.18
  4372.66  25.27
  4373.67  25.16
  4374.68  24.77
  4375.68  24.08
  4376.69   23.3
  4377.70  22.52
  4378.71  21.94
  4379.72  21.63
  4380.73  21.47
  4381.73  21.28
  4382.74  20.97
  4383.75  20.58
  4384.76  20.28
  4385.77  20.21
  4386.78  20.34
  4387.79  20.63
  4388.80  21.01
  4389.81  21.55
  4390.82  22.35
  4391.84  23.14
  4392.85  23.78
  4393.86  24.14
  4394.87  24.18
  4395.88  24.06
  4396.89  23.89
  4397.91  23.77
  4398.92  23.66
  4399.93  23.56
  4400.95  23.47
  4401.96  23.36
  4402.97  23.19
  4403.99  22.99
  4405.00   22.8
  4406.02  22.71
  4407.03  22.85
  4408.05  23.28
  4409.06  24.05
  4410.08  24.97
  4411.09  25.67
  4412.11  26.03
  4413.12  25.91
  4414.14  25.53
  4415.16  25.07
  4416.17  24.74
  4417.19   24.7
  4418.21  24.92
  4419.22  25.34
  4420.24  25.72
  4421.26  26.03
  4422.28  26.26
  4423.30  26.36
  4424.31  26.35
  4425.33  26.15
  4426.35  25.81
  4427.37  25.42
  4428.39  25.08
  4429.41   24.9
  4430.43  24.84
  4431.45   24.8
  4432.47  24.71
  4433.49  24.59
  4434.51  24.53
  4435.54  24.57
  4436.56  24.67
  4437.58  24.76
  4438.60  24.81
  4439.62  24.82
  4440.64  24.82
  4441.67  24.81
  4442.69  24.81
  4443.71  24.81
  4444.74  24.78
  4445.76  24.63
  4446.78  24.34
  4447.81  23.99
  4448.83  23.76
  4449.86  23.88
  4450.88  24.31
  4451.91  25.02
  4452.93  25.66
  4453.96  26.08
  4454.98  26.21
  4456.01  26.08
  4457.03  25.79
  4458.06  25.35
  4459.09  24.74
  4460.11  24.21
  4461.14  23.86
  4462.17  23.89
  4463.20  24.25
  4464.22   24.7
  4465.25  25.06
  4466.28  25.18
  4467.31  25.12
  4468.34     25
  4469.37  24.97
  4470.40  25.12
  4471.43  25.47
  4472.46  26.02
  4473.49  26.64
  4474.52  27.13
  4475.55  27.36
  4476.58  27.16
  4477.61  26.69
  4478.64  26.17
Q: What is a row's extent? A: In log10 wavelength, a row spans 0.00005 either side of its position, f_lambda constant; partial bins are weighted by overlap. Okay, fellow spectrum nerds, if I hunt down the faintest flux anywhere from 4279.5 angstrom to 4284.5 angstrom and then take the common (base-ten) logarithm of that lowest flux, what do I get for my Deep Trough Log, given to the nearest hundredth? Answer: 1.32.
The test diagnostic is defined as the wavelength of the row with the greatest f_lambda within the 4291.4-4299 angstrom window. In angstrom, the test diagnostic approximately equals 4291.86 angstrom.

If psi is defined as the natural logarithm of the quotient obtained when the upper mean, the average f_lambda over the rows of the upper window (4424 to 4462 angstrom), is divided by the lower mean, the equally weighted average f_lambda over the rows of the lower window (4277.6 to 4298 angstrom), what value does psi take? 0.23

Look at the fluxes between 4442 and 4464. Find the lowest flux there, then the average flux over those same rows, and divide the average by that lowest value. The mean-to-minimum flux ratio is 1.04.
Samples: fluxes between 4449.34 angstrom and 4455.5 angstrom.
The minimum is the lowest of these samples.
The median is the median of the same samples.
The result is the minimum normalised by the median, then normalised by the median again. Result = 0.037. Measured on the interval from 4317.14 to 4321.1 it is 0.043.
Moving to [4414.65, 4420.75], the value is 0.040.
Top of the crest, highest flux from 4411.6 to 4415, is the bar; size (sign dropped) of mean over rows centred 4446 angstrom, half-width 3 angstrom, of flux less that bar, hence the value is 1.6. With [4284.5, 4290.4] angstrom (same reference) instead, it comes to 5.8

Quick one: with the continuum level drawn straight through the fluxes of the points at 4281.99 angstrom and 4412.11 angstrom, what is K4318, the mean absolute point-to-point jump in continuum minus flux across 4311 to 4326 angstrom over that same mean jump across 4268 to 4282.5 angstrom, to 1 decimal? 1.0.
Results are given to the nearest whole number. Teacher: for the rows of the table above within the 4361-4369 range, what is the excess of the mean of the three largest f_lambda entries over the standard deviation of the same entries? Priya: 26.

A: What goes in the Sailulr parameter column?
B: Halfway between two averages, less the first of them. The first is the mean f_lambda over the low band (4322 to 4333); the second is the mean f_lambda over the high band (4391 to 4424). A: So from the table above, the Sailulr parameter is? 1.1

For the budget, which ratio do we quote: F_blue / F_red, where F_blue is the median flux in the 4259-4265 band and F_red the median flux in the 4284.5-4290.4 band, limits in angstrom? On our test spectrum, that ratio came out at 1.1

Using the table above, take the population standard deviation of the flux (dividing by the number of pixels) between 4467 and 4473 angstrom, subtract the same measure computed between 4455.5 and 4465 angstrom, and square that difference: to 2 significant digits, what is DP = 0.16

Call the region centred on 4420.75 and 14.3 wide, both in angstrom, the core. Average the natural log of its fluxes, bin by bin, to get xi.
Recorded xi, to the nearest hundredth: 3.24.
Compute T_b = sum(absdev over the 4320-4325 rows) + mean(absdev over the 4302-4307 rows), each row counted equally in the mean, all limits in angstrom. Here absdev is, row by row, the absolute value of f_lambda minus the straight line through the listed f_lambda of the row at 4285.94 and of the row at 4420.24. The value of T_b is 10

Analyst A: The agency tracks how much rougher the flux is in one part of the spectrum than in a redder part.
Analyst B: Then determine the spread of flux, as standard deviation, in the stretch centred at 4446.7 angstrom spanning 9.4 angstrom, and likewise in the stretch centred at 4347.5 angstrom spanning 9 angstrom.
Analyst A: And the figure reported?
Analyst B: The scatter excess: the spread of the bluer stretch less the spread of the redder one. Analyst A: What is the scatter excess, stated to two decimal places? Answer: -0.09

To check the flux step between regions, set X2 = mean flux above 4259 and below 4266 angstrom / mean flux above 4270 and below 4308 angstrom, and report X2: 1.2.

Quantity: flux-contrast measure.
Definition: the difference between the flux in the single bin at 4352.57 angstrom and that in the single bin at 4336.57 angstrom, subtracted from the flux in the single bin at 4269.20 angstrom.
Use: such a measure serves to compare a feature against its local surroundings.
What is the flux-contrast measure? 21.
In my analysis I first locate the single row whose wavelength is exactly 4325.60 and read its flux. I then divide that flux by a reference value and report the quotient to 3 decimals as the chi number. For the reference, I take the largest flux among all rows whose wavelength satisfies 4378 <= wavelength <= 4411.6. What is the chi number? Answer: 0.828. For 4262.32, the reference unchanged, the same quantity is 0.852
